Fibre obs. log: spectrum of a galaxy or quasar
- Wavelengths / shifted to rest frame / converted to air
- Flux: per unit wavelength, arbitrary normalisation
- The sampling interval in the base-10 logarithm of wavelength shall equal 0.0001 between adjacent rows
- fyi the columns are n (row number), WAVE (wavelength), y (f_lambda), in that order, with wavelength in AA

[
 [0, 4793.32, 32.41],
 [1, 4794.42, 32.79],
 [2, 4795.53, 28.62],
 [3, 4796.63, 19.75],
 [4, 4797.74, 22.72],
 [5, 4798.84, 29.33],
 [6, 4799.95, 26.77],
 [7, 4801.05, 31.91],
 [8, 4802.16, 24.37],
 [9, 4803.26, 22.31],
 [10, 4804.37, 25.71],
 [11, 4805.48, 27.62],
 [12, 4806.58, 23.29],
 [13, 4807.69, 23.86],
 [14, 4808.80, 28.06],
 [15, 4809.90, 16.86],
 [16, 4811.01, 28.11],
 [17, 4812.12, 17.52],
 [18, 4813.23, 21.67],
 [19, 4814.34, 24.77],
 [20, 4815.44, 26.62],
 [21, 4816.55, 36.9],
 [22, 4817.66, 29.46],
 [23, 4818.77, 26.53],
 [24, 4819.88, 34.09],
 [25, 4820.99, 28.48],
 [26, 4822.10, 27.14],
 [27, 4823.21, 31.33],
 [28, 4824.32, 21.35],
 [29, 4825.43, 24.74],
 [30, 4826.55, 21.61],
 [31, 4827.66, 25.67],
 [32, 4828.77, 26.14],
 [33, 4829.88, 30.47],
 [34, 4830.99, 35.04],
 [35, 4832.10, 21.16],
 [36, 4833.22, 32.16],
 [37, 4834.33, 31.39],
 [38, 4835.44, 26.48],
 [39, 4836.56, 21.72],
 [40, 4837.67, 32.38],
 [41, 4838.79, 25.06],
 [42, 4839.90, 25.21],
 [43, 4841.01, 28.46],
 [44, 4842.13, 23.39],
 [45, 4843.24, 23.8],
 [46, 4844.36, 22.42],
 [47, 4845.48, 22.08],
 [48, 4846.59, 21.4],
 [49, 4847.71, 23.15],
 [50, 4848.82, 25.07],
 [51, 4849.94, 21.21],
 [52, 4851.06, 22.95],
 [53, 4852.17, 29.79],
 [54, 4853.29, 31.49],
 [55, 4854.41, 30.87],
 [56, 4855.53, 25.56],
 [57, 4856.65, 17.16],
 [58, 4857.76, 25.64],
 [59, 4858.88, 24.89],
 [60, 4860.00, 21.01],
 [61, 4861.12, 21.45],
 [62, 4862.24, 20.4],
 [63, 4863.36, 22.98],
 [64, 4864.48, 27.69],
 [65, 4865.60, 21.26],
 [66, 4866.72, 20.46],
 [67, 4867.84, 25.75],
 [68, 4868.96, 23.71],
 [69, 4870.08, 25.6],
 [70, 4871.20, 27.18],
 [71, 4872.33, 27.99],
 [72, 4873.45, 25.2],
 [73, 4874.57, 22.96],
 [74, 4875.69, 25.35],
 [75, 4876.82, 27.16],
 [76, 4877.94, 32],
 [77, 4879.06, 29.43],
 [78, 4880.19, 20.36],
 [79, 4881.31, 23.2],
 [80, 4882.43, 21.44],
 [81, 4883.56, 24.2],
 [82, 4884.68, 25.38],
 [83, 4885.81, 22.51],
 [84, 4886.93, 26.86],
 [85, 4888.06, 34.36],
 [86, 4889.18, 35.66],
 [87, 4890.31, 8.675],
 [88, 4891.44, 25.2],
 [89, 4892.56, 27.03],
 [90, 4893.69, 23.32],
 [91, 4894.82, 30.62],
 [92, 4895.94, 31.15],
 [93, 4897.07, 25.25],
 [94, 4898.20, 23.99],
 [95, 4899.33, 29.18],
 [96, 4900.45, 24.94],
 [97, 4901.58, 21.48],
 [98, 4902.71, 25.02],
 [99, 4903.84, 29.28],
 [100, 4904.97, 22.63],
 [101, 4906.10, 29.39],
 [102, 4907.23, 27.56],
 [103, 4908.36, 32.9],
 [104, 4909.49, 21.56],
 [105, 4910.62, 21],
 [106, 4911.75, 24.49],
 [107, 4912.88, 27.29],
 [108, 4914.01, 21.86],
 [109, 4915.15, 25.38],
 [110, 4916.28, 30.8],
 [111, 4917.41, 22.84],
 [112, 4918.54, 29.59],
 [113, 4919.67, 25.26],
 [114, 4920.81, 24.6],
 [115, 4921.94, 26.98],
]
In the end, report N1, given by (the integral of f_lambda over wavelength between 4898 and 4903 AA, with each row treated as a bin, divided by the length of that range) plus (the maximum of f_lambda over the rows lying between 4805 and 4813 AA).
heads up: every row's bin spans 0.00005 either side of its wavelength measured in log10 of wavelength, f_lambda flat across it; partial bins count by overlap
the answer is 53.1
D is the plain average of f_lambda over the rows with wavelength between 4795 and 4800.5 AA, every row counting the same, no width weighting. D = 25.4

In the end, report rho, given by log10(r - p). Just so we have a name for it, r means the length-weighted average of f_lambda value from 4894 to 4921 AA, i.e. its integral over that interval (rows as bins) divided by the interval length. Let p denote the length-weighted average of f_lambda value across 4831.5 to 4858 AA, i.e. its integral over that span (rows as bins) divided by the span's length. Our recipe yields -0.14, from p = 25.4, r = 26.2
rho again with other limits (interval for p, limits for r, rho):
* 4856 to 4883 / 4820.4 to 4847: 0.31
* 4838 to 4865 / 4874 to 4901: 0.17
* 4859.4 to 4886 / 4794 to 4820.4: 0.26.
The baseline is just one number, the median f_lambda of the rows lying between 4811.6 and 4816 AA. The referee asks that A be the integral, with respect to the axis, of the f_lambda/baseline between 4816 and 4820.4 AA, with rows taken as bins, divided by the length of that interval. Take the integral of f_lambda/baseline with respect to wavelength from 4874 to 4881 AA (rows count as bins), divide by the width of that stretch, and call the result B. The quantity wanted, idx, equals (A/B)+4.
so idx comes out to 5.21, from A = 1.366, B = 1.12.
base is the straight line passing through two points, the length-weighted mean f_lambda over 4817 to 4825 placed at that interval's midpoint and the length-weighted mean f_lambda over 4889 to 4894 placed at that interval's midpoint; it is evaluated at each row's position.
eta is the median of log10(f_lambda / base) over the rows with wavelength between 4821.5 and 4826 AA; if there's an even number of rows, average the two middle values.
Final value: -0.04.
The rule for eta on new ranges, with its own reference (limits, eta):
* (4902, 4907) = 0.09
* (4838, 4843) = -0.03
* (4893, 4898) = 0.09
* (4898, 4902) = 0.04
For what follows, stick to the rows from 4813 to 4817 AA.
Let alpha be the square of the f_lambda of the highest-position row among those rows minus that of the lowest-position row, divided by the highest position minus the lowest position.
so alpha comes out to 269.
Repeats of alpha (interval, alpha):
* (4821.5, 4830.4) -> 25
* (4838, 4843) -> -24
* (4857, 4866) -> -26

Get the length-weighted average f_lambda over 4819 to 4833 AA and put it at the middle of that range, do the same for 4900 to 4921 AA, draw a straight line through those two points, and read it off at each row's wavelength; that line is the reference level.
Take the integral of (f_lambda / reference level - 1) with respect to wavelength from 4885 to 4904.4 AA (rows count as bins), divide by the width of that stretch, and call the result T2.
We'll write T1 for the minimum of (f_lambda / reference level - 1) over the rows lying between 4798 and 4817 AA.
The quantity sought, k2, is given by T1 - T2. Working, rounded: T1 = -0.39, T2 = 0.005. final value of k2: -0.40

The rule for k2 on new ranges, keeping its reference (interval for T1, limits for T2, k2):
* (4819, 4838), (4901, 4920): -0.23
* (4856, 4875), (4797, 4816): -0.25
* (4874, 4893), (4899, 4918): -0.67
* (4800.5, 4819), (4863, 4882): -0.34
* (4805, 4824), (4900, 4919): -0.39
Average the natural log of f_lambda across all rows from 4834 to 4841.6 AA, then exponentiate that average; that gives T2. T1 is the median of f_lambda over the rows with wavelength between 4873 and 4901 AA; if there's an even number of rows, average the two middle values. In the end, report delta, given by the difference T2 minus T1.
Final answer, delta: 1.8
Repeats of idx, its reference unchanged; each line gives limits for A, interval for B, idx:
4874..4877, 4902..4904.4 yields 4.93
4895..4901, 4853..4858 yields 5.05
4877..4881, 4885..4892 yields 5.06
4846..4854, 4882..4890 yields 4.94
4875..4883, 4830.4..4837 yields 4.91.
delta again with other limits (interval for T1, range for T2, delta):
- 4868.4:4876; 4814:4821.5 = 3.9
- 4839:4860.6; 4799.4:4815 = 0.3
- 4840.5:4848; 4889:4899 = 1.0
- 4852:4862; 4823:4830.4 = 0.1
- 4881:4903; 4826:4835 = 2.4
